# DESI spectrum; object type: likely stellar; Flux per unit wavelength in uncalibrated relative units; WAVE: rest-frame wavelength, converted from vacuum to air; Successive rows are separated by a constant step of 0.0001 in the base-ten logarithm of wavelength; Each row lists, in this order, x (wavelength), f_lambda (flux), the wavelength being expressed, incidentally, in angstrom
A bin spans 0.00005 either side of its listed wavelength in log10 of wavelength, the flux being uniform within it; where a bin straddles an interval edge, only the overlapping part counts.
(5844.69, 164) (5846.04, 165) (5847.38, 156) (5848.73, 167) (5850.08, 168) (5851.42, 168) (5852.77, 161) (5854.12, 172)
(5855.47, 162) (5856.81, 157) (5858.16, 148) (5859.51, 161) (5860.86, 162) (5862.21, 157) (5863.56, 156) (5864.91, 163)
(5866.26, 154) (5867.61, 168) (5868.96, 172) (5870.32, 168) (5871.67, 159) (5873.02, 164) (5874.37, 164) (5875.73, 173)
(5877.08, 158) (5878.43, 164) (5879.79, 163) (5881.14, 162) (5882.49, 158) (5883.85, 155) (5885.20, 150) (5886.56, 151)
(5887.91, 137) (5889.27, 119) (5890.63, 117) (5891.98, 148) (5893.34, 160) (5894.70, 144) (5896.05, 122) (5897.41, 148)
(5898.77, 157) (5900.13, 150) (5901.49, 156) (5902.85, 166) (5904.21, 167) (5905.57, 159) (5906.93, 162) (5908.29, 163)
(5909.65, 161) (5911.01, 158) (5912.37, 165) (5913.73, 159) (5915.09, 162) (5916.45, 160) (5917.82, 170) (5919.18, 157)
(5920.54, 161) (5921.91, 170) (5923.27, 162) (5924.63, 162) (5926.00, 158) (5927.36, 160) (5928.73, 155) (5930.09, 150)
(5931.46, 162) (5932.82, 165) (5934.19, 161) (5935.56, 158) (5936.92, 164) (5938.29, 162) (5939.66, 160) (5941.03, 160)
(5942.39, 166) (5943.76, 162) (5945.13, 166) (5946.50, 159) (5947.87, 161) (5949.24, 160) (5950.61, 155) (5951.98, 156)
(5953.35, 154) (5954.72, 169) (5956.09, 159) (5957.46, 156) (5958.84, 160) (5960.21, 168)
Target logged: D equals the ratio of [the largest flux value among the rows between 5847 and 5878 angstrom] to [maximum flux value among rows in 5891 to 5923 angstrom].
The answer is 1.02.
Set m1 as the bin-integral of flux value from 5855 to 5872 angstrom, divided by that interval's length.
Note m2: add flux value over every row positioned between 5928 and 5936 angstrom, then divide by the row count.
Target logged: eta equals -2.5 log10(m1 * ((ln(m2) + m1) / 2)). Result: -10.3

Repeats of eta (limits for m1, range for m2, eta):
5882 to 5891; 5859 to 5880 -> -10.0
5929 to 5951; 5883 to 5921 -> -10.3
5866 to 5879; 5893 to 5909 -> -10.4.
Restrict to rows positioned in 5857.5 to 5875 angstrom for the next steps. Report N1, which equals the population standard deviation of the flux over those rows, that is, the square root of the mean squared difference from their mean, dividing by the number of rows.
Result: 6.2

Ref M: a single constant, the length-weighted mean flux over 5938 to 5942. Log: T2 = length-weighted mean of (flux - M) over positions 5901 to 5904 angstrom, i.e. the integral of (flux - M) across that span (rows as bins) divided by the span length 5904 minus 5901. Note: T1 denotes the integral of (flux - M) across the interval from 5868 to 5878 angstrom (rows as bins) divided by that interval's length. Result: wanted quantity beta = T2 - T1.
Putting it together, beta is -3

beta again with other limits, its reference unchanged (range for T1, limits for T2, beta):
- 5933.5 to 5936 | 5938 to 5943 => 2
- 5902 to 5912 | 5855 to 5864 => -5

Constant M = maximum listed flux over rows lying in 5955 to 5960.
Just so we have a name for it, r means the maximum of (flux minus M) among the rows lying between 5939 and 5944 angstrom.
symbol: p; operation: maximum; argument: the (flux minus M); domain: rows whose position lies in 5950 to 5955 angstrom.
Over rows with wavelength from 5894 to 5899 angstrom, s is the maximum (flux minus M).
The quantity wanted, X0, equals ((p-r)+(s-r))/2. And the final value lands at -3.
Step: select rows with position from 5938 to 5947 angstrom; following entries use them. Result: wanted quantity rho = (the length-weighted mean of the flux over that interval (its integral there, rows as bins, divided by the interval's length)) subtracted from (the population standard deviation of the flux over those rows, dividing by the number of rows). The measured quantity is -160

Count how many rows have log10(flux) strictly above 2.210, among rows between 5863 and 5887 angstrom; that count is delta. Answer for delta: 9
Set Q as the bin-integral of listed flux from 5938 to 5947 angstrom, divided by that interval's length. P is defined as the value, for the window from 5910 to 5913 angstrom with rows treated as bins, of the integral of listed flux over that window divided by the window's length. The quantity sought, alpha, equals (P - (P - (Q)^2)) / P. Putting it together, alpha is 163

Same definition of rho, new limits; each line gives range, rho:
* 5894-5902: -134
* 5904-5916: -159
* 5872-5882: -160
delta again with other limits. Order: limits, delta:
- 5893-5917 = 4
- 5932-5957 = 5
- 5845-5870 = 8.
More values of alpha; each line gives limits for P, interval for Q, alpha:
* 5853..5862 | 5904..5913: 164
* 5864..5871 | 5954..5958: 159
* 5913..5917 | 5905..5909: 162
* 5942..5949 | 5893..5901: 132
